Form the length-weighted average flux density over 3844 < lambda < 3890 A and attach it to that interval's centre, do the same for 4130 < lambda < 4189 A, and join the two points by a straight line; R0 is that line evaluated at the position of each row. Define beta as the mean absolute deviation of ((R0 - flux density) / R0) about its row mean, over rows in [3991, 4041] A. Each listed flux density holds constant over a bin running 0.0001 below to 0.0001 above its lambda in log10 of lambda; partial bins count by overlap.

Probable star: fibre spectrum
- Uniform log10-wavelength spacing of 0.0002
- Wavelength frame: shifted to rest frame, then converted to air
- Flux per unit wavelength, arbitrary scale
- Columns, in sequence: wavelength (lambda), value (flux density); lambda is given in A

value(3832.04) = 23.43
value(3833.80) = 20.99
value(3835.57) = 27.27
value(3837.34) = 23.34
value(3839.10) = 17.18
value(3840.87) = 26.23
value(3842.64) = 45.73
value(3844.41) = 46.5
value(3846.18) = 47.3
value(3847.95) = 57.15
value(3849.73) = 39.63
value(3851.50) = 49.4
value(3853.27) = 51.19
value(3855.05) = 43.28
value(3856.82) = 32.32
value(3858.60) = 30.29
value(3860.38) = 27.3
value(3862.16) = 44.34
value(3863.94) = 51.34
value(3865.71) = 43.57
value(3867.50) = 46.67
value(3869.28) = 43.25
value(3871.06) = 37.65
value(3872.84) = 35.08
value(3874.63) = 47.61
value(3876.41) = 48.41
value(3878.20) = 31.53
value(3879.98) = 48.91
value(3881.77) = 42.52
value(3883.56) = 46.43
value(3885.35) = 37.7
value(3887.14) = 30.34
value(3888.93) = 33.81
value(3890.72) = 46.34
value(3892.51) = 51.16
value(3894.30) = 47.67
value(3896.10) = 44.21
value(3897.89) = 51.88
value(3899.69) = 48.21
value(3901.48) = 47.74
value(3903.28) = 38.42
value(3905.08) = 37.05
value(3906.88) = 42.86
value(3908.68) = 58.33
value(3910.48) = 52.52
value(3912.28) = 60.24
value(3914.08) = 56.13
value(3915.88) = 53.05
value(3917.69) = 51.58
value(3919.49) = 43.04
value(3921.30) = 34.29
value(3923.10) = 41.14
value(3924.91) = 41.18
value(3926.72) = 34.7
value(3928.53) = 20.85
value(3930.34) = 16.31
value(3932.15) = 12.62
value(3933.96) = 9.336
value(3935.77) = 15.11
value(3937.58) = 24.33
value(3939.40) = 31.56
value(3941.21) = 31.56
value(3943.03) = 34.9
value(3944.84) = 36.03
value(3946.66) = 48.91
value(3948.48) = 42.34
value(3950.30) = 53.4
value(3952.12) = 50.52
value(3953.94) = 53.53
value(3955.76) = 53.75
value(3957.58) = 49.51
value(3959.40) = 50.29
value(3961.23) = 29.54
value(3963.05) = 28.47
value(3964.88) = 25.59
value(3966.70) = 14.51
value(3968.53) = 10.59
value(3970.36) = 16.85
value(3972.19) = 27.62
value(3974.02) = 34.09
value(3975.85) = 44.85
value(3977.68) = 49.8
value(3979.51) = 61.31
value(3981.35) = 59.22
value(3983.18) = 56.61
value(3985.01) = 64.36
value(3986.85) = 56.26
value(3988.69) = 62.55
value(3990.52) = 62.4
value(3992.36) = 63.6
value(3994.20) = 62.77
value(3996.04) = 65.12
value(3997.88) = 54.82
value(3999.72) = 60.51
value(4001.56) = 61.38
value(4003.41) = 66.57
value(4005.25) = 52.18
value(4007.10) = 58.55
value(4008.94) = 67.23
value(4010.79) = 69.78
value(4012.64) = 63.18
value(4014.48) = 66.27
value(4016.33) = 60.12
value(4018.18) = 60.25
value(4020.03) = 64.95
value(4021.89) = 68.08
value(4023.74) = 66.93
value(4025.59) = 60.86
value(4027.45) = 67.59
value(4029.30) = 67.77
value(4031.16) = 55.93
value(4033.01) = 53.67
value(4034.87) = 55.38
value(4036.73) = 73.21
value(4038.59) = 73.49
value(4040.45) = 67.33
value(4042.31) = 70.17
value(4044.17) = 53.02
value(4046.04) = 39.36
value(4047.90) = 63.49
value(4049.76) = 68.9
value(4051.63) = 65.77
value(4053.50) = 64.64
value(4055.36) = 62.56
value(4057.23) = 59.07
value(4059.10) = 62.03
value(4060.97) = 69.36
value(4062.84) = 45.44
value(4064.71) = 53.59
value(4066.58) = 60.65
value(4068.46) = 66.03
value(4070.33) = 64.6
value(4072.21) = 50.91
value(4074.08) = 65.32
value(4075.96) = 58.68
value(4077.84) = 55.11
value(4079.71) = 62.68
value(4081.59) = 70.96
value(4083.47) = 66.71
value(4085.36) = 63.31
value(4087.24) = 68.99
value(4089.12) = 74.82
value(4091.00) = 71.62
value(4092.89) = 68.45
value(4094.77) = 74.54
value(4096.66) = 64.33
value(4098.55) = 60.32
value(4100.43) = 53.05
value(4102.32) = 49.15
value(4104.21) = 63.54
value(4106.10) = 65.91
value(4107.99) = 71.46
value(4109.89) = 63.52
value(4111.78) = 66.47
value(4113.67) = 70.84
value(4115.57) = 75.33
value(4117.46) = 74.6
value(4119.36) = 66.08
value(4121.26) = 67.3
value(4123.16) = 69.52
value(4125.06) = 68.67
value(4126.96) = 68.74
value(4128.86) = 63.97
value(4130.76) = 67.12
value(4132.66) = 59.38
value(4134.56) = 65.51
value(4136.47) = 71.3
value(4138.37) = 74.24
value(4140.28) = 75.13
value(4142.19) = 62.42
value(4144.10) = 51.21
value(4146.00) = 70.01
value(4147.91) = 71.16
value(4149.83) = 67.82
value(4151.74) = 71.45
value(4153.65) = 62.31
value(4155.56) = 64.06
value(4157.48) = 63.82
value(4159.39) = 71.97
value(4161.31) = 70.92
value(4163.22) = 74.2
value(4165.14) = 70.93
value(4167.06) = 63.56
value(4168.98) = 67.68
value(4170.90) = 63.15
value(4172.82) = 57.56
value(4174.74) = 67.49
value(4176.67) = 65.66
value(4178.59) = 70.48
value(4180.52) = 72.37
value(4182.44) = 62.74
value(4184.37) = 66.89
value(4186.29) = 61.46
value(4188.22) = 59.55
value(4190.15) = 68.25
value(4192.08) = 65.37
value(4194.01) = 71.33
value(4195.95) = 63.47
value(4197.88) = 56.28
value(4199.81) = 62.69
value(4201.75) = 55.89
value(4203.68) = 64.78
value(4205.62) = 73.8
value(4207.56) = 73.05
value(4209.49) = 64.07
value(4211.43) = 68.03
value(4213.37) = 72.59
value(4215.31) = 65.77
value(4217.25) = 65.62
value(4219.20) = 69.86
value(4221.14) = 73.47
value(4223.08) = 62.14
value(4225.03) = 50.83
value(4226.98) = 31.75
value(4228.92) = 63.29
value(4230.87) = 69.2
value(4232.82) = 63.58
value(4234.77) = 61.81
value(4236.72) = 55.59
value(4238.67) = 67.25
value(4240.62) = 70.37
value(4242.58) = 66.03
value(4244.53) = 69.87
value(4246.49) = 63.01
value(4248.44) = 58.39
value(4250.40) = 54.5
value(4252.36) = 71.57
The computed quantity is 0.08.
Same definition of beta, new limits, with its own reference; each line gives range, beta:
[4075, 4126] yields 0.08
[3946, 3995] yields 0.26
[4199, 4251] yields 0.09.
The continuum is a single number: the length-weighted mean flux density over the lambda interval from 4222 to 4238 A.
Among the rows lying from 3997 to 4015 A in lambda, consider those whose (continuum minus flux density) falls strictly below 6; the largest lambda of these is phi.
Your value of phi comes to 4014.48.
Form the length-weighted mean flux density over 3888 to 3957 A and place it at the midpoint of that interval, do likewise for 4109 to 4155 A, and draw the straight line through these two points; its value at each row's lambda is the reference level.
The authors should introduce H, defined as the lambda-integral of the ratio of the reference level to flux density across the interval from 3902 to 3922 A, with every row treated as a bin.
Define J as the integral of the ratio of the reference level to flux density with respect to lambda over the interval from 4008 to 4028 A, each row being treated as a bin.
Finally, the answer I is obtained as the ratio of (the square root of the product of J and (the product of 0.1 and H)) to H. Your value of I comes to 0.311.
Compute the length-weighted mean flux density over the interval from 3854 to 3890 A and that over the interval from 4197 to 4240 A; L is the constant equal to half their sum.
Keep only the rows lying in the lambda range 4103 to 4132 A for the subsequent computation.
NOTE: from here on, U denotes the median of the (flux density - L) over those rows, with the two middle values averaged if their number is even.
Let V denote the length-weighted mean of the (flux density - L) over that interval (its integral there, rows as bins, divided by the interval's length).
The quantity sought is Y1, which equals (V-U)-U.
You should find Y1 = -14.9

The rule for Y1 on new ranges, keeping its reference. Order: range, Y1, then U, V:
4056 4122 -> -14.8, 13.6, 12.4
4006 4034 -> -14.8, 13.2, 11.6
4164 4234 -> -14.7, 13.7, 12.8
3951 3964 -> -3.7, -1.5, -6.6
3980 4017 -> -11.5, 10.7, 9.9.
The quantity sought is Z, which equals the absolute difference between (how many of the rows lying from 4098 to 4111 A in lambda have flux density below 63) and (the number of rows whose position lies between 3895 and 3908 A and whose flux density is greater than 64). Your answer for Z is 3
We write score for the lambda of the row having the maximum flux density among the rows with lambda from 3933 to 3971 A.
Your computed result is 3955.76 A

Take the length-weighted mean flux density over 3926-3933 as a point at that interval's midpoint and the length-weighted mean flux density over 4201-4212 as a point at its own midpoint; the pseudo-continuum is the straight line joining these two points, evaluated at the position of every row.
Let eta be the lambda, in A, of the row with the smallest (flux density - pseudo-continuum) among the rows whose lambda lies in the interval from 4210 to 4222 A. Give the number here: 4217.25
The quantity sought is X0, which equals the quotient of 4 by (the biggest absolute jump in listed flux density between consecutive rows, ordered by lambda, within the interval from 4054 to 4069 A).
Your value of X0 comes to 0.17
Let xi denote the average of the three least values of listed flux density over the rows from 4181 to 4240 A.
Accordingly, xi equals 46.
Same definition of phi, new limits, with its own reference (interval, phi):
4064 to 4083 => 4081.59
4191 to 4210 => 4209.49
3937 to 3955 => 3953.94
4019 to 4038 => 4036.73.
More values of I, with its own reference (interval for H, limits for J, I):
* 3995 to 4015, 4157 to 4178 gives 0.370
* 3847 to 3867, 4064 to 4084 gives 0.352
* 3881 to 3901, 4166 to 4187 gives 0.370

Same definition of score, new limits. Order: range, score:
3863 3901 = 3897.89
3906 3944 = 3912.28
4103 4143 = 4115.57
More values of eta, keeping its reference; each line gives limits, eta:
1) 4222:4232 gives 4226.98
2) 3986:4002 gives 3997.88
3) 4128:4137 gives 4132.66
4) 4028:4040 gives 4033.01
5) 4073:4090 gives 4077.84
